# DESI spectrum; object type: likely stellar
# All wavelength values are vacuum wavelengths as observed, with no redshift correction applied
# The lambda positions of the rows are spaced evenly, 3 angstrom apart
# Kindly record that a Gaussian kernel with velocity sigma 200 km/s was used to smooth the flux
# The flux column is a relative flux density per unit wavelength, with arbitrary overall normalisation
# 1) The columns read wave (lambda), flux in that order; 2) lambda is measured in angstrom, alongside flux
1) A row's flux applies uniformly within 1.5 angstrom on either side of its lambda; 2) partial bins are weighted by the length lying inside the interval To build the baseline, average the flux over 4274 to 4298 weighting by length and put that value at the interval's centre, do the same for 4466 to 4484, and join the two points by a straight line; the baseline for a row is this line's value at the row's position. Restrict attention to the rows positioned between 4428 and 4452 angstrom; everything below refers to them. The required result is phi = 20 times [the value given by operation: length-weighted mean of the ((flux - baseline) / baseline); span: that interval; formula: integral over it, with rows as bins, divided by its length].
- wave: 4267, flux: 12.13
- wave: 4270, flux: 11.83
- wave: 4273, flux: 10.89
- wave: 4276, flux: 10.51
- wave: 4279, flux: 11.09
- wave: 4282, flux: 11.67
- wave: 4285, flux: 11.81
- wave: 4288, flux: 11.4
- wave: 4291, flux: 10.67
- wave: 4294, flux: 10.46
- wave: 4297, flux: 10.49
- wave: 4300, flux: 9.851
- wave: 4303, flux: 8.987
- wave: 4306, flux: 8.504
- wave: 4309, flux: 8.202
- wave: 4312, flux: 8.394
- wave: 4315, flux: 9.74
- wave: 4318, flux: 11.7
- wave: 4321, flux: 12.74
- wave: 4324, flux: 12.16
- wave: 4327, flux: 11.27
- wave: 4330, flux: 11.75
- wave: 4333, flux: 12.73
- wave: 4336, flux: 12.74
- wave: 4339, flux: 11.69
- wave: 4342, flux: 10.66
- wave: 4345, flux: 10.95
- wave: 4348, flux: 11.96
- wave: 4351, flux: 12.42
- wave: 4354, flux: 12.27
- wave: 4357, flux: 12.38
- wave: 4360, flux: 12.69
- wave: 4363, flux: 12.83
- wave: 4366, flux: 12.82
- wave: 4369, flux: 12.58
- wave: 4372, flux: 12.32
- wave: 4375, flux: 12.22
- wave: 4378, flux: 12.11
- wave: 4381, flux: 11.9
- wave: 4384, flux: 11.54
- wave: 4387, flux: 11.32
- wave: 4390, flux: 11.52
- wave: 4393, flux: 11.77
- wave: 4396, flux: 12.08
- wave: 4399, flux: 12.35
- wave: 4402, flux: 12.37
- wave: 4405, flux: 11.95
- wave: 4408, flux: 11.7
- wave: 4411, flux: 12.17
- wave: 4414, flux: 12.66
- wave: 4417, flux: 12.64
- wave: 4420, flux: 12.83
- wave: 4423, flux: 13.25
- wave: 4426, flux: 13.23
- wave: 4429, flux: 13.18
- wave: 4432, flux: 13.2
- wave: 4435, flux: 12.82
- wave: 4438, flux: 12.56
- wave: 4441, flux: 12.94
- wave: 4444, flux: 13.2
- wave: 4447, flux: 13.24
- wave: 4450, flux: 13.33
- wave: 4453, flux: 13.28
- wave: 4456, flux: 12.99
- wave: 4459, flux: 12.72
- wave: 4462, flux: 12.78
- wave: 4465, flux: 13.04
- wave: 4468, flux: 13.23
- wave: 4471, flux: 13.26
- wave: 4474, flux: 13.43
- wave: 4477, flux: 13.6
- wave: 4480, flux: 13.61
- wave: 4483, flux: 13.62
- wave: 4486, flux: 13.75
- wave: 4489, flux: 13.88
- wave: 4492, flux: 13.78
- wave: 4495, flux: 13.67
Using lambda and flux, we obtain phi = 0.1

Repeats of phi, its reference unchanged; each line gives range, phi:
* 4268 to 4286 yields 0.7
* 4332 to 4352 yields 0.2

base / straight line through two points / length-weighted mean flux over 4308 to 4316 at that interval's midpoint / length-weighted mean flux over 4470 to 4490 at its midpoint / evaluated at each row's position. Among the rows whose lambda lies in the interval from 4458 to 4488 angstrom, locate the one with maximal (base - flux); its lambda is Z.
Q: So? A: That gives 4462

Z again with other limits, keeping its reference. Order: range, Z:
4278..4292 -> 4291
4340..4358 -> 4342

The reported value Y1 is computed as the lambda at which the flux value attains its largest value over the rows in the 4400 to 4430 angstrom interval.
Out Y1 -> 4423 angstrom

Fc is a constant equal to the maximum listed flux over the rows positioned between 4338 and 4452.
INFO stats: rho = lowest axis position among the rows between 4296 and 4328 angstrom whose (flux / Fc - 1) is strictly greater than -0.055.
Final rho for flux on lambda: 4321 angstrom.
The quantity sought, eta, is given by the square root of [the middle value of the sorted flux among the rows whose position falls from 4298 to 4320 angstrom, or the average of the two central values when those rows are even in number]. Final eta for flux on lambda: 3.00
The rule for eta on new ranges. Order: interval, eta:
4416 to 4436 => 3.63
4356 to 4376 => 3.55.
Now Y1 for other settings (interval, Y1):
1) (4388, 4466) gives 4450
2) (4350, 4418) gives 4363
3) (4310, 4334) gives 4321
